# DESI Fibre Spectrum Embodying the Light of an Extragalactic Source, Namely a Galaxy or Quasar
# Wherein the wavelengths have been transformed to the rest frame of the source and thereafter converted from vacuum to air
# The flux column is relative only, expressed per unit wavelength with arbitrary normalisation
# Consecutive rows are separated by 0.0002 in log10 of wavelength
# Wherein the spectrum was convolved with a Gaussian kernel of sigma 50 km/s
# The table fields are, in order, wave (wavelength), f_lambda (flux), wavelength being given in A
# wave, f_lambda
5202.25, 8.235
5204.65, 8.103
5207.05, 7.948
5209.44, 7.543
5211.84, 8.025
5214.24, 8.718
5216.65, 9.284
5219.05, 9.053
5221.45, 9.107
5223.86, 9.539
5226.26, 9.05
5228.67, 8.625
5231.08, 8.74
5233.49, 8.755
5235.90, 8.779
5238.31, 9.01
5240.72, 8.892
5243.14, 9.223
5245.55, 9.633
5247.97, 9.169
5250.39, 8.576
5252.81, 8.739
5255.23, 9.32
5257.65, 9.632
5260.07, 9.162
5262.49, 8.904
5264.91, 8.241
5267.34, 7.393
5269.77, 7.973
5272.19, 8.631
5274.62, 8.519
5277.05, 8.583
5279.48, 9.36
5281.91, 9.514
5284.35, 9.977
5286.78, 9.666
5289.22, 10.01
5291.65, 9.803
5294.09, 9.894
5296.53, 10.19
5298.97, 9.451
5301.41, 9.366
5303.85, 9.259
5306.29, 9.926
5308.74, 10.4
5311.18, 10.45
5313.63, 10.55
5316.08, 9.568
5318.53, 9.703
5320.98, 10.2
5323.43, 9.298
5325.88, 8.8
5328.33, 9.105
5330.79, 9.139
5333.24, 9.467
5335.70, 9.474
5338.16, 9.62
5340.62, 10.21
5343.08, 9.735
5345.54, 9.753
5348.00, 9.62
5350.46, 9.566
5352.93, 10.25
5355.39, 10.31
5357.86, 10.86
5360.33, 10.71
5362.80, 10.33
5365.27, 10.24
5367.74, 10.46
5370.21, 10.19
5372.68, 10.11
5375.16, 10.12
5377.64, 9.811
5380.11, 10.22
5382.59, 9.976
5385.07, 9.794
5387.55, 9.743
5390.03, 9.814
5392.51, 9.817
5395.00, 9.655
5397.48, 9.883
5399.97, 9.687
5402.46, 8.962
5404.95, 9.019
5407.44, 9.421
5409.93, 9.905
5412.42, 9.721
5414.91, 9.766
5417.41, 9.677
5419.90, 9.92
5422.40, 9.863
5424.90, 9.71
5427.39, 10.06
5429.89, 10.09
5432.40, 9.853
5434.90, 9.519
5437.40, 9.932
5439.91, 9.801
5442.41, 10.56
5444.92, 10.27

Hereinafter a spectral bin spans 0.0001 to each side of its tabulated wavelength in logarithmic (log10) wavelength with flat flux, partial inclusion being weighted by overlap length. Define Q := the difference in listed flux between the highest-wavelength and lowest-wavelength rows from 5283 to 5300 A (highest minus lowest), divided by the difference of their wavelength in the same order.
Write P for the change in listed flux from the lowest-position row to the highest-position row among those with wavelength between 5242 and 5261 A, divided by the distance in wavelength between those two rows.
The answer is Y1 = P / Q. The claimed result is 0.10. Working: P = -0.004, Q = -0.04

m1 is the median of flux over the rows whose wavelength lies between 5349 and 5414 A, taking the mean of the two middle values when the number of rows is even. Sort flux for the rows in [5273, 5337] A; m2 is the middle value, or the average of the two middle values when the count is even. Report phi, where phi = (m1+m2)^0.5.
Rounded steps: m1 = 9.89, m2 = 9.54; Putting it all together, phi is 4.41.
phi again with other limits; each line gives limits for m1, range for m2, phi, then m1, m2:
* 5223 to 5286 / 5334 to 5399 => 4.34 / 8.90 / 9.93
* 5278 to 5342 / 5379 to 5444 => 4.41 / 9.64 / 9.81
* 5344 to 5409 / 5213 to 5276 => 4.33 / 9.85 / 8.90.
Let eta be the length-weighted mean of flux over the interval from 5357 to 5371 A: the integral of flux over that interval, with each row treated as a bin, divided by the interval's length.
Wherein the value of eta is 10.5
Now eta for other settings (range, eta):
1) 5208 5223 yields 8.6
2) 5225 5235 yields 8.8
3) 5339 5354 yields 9.8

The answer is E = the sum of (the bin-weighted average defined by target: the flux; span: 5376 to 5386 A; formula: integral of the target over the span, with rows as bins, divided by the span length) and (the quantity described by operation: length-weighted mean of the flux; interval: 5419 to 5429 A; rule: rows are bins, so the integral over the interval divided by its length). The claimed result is 19.9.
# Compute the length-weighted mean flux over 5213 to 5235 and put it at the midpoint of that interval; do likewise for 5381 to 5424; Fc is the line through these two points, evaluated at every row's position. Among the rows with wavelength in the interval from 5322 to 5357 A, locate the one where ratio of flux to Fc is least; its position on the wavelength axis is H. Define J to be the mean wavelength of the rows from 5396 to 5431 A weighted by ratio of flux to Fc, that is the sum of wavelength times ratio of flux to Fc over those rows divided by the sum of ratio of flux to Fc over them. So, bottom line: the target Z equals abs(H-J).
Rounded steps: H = 5325.88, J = 5413.8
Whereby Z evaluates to 87.9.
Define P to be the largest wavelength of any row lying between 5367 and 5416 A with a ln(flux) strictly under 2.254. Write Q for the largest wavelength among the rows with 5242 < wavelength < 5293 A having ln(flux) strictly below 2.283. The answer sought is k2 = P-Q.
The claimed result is 115.8 A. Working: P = 5407.44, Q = 5291.65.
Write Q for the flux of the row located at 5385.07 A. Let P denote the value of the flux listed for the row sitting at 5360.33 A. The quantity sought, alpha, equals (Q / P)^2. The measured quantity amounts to 0.8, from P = 10.71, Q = 9.794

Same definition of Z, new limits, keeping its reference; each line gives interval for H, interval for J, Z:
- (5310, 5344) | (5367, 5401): 57.7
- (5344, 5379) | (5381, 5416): 48.1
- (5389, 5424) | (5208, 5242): 177.2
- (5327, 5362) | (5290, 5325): 20.8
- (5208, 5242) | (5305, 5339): 112.4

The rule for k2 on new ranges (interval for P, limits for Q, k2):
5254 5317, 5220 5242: 63.1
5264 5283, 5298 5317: -34.2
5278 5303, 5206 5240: 63.1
